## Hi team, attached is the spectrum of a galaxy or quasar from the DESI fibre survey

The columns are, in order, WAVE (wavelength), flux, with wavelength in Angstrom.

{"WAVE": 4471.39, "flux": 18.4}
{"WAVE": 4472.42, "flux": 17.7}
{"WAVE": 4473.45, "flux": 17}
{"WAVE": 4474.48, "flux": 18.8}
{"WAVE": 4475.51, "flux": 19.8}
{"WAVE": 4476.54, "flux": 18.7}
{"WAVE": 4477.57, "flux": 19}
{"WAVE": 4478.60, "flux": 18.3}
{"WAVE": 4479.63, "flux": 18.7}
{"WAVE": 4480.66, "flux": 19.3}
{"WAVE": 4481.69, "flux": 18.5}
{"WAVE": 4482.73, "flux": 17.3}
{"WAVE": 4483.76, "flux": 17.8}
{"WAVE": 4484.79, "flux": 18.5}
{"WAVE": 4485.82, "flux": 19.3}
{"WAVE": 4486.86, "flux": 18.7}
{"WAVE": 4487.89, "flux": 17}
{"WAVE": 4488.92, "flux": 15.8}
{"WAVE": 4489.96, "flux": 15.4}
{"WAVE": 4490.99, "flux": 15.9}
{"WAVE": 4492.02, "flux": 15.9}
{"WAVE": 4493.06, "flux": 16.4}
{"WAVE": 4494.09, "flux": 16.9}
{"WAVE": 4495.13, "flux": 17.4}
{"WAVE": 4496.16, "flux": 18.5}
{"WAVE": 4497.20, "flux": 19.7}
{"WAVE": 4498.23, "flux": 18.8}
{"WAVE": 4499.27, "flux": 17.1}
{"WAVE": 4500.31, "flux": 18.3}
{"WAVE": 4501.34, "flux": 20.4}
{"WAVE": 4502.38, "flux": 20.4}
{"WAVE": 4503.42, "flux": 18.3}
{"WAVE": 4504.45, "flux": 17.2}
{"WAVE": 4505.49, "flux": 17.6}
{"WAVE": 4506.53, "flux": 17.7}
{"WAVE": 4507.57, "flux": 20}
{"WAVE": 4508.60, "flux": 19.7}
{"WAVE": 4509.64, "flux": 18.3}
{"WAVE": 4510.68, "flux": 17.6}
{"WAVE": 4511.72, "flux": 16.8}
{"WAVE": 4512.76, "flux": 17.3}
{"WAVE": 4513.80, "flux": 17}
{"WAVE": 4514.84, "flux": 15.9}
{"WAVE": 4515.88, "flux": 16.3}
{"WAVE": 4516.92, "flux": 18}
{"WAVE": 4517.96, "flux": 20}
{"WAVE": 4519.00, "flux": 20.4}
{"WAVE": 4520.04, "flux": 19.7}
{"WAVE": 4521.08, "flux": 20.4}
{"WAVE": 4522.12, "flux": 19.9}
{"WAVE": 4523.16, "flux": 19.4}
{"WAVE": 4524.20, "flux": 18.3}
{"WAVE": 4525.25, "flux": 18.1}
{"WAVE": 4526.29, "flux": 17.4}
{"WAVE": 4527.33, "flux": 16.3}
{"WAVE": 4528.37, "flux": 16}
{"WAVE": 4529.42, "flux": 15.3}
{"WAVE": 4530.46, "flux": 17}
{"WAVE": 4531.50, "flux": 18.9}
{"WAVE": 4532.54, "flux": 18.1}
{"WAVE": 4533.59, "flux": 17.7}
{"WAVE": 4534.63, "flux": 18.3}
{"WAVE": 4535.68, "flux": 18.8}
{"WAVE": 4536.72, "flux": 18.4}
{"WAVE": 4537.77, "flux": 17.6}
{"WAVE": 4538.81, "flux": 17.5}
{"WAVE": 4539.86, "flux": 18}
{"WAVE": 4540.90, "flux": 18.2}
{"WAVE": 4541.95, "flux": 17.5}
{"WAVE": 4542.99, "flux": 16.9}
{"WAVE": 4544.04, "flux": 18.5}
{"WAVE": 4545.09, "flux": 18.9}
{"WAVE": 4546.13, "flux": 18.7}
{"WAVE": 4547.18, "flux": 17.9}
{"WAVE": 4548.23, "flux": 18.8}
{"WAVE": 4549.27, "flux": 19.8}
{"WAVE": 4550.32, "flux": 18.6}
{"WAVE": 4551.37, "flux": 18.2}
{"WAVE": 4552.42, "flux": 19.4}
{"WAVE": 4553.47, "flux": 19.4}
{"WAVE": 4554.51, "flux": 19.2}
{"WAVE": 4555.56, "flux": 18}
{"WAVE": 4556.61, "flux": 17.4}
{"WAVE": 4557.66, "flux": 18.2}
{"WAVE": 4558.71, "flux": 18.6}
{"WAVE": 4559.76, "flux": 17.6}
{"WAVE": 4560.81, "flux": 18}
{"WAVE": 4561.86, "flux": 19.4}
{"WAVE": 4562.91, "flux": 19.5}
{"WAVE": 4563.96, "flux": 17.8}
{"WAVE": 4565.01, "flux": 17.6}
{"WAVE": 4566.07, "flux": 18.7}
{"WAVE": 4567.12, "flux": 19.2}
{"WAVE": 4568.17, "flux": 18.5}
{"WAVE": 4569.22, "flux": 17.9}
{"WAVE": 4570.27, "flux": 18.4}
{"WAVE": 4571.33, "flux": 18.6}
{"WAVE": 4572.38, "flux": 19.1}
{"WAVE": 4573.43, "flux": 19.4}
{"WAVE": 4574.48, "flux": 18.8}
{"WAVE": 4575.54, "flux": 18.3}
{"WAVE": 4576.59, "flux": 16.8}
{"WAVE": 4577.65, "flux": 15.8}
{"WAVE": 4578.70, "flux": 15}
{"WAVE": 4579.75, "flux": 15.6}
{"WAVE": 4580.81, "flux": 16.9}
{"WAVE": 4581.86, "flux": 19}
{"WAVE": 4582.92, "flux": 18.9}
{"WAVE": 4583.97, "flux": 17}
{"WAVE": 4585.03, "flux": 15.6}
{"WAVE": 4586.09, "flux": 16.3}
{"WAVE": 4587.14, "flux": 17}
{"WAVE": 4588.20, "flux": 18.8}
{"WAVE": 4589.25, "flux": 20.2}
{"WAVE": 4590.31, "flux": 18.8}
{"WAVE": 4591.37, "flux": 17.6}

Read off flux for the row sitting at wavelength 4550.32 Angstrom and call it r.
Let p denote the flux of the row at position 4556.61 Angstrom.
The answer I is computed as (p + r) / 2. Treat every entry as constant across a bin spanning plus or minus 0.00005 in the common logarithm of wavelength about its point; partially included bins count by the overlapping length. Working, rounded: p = 17.4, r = 18.6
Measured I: 18.0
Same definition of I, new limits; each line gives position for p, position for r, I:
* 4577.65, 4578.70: 15.4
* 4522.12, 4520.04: 19.8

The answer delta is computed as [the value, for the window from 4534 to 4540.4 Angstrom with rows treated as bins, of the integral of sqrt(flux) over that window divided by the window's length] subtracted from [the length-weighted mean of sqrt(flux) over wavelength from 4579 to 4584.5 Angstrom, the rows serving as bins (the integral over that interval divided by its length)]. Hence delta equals -0.09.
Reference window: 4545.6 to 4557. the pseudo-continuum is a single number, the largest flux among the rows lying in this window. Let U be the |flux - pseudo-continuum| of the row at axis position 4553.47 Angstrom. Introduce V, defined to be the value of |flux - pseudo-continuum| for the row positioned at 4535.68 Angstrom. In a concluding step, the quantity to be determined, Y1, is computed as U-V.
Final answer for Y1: -0.6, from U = 0.4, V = 1.0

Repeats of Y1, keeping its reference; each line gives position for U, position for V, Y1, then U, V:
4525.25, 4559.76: -0.5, 1.7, 2.2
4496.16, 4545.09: 0.4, 1.3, 0.9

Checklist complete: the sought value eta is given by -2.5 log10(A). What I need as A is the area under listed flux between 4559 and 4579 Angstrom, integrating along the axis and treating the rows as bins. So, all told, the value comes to -6.40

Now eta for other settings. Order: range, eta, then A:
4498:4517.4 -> -6.36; 350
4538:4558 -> -6.41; 367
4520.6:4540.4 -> -6.38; 356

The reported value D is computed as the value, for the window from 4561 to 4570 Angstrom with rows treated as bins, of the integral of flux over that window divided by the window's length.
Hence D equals 18.6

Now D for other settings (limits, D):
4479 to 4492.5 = 17.6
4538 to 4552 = 18.3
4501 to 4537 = 18.2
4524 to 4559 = 18.1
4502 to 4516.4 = 17.8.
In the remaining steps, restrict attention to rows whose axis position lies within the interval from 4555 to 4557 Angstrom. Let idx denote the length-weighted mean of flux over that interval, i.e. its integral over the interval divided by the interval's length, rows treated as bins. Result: 17.7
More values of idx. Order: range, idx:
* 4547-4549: 18.7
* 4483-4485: 18.0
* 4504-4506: 17.4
